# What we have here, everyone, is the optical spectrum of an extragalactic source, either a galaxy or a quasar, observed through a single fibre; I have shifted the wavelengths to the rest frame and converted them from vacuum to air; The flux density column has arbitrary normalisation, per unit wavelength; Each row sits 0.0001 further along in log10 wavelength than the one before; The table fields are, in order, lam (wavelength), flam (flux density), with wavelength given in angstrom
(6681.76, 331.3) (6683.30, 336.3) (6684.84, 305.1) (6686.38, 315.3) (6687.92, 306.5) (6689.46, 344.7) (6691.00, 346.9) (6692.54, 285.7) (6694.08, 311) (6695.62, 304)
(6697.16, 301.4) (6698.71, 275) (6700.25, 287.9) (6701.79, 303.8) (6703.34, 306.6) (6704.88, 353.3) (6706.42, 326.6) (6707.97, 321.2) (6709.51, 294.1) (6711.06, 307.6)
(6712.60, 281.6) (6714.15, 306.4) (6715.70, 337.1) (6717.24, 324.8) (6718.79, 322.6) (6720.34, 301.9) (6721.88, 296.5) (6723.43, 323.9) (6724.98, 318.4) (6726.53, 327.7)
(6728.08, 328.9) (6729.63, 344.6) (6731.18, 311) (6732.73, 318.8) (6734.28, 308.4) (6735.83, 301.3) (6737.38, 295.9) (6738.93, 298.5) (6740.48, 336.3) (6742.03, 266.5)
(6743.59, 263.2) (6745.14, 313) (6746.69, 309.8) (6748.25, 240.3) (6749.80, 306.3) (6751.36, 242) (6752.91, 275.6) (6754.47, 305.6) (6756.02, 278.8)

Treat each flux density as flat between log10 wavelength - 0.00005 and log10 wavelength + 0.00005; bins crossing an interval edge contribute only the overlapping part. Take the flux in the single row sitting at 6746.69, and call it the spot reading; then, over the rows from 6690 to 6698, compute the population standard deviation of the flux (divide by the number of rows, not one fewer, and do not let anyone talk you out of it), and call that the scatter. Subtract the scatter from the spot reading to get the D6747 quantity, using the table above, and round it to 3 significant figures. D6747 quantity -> 289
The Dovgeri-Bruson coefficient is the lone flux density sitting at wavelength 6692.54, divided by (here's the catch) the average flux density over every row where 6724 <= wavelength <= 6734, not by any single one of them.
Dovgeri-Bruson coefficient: 0.88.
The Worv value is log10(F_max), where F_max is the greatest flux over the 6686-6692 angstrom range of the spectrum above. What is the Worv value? 2.54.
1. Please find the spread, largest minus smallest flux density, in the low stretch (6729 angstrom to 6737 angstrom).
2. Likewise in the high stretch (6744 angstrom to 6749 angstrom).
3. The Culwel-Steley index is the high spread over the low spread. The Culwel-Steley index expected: 1.7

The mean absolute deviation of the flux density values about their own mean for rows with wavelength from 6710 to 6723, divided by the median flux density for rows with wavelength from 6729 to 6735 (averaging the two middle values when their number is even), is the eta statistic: 0.044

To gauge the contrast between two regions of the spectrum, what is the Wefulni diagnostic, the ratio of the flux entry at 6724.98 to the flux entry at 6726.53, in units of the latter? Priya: 0.97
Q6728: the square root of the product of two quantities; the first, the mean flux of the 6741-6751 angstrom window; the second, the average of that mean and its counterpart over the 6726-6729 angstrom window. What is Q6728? 294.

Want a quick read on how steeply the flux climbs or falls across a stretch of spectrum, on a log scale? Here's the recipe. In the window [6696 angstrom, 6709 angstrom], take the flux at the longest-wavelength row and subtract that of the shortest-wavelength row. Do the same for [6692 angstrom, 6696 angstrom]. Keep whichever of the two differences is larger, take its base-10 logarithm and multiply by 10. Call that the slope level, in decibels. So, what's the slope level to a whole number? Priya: 13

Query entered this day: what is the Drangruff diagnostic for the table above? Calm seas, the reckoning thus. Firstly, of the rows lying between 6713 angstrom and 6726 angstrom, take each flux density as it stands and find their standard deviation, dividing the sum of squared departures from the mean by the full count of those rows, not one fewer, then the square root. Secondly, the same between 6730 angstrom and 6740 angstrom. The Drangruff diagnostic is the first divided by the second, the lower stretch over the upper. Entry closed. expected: 1.6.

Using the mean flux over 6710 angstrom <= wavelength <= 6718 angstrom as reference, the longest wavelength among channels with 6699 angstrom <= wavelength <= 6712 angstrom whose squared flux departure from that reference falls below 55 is 6711.06 angstrom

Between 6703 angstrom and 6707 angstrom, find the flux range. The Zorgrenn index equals 47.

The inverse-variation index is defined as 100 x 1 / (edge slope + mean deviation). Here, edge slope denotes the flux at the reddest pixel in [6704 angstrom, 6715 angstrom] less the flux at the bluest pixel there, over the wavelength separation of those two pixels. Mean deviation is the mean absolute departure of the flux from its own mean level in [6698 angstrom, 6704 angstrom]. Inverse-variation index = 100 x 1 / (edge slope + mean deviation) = 15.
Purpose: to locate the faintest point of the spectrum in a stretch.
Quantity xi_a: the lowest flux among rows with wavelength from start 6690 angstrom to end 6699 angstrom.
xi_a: 275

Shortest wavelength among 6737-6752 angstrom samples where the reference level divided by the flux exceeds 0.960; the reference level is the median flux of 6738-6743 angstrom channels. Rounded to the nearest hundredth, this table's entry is 6737.38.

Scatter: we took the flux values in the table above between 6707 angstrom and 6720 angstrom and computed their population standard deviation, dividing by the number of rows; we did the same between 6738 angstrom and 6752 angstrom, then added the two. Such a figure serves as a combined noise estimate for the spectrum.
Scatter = 49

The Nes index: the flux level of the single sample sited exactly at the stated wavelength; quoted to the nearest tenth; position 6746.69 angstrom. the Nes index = 309.8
